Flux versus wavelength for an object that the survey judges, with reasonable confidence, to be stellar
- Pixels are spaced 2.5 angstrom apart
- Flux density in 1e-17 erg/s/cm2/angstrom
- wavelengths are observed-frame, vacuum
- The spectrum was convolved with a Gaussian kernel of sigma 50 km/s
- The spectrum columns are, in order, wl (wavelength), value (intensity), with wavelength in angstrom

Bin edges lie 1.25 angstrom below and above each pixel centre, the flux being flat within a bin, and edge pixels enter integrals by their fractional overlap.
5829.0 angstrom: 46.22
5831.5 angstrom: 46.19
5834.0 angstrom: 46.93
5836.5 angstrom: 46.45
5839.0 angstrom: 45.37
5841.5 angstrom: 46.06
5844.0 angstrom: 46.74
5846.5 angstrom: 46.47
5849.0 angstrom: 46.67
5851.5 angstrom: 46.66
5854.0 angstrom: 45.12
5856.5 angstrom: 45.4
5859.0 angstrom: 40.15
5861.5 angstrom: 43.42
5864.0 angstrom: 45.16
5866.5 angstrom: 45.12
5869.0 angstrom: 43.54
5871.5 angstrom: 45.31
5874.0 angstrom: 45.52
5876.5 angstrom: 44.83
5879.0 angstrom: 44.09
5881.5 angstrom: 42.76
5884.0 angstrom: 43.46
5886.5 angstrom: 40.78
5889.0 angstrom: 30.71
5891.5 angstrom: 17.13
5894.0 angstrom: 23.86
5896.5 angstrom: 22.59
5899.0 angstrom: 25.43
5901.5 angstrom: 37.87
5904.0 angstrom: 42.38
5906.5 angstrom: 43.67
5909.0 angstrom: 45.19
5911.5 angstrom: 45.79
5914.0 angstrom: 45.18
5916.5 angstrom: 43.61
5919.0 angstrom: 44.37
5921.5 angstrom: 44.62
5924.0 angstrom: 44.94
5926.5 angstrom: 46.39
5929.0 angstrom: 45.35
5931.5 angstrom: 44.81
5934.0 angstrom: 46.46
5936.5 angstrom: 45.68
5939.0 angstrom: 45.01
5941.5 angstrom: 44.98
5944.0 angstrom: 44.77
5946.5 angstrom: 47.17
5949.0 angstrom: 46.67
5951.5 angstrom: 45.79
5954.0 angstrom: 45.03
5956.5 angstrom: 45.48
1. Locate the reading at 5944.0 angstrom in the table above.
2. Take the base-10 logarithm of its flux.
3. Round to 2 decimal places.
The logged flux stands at 1.65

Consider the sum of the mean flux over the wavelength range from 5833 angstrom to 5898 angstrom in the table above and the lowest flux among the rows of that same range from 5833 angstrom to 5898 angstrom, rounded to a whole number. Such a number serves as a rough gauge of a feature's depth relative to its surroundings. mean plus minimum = 59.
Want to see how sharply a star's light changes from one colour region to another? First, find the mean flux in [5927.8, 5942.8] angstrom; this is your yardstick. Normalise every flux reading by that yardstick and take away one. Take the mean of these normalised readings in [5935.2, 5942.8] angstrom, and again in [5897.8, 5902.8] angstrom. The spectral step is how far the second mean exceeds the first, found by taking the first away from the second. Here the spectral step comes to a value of -0.30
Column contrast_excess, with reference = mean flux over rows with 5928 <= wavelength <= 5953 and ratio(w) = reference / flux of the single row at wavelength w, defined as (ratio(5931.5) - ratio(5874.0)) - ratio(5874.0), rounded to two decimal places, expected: -0.99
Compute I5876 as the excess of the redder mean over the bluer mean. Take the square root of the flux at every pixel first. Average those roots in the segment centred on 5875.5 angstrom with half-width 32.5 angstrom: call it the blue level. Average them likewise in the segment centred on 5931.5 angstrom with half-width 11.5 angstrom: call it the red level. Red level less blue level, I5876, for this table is 0.4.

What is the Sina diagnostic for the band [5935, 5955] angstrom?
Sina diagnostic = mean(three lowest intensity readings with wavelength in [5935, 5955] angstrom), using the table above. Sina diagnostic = 44.9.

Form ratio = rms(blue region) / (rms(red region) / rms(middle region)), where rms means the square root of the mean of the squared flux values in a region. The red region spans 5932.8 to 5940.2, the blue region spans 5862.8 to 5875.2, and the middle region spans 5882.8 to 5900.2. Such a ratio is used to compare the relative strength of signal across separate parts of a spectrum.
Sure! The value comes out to 30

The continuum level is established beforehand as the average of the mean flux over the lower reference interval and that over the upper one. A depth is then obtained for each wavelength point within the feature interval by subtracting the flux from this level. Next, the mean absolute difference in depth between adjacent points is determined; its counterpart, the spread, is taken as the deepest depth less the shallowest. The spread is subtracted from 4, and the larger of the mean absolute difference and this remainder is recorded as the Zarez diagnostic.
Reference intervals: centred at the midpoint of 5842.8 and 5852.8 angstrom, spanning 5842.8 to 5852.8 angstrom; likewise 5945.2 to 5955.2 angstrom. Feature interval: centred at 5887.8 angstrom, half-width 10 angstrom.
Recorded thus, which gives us 5.2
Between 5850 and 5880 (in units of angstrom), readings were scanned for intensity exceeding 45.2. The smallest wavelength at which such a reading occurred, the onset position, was 5851.5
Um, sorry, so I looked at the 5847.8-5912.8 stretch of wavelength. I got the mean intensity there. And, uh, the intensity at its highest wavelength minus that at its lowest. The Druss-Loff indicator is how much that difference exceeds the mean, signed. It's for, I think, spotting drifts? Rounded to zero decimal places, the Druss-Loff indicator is -41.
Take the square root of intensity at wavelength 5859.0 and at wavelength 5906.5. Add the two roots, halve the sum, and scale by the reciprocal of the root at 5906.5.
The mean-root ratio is 0.98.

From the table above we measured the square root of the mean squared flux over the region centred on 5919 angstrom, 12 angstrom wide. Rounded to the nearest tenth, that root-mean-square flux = 44.5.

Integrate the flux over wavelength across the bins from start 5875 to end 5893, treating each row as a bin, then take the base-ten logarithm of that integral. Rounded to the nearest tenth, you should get 2.8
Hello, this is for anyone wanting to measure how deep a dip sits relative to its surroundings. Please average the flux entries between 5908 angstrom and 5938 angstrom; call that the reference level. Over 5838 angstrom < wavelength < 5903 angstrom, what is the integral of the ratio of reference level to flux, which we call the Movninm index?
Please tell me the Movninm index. 78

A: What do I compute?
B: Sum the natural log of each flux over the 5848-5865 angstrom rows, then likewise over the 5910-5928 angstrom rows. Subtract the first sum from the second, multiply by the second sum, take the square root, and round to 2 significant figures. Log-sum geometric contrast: 1.2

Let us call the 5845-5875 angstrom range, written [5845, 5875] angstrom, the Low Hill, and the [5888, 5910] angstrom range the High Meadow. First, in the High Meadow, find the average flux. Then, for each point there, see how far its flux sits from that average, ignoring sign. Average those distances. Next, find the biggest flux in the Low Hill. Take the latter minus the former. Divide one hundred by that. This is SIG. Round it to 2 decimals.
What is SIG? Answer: 2.66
